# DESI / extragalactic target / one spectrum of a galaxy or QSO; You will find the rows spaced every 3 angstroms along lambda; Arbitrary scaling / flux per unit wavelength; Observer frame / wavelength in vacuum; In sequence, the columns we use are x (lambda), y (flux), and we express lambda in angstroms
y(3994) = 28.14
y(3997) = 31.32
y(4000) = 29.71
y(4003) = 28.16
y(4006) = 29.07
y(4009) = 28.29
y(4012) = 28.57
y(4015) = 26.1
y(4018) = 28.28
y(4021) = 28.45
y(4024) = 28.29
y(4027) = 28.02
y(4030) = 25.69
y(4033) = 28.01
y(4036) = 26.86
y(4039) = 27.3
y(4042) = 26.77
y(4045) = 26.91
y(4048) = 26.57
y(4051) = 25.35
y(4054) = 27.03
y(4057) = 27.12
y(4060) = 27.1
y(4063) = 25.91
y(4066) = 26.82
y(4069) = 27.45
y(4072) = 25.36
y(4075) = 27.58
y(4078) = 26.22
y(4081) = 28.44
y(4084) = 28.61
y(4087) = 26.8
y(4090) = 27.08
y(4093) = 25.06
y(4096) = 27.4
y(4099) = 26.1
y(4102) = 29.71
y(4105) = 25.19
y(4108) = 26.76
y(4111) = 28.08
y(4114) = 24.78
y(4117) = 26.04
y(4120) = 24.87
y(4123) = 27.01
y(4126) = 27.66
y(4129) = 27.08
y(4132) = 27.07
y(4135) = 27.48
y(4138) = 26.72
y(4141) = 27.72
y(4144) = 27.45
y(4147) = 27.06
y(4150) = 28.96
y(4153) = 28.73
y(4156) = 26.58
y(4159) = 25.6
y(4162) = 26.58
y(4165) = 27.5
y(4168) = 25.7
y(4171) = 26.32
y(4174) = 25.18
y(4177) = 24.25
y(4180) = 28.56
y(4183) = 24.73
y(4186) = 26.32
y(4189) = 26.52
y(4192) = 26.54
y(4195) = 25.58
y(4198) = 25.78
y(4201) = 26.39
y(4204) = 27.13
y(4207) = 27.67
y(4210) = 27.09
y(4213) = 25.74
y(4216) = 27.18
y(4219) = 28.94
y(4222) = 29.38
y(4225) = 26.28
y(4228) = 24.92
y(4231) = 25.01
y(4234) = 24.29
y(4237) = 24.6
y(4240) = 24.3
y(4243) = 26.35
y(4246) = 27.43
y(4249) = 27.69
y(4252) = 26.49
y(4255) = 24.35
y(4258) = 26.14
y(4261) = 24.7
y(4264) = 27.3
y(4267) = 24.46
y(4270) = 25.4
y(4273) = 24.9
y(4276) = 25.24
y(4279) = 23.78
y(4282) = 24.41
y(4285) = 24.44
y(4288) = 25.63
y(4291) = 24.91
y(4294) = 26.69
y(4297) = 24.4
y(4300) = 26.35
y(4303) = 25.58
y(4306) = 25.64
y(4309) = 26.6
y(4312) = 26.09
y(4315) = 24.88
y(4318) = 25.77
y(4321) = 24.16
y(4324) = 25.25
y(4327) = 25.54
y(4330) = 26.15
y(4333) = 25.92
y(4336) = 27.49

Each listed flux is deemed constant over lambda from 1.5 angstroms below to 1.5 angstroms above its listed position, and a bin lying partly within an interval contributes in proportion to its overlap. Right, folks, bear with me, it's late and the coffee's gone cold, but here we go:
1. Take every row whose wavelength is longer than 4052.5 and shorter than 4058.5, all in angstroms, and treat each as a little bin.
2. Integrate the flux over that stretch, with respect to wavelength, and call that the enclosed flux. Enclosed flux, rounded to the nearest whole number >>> 162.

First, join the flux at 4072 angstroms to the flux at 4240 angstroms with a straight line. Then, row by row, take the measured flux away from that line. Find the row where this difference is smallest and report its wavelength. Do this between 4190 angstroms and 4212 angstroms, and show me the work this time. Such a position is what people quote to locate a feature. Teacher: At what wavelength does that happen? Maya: 4207 angstroms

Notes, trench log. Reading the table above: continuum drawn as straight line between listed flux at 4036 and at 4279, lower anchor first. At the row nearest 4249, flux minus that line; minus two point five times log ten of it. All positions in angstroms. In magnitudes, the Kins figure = -1.4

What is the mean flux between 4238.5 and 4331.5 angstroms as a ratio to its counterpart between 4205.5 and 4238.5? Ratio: 0.964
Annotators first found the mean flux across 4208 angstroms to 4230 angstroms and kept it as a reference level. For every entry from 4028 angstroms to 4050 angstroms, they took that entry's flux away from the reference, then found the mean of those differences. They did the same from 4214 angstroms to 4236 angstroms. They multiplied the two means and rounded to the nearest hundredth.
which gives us 0.10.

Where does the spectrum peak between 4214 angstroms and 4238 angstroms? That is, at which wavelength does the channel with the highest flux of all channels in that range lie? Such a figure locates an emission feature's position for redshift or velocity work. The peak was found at 4222 angstroms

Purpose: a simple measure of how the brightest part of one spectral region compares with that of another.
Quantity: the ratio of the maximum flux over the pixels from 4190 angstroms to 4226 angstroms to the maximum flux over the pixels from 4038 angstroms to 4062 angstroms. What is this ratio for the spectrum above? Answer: 1.08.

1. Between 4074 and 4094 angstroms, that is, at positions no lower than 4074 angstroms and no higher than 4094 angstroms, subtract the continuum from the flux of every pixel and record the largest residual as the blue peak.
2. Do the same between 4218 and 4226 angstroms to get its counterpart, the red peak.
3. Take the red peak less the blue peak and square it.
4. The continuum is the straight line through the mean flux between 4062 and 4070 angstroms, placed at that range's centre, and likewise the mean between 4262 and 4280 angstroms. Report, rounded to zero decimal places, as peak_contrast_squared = 3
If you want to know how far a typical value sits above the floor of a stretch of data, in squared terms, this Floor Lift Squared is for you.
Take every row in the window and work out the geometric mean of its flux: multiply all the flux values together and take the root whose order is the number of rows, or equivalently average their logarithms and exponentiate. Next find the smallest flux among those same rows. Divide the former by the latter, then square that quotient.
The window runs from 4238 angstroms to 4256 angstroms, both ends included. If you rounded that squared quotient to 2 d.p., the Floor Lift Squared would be 1.15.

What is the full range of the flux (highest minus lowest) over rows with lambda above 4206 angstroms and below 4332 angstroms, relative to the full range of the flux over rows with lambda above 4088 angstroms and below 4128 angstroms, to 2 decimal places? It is 1.14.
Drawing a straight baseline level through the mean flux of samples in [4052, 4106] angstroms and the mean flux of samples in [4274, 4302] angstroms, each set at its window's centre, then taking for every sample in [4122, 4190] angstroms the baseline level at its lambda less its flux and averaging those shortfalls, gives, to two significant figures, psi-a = -0.55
